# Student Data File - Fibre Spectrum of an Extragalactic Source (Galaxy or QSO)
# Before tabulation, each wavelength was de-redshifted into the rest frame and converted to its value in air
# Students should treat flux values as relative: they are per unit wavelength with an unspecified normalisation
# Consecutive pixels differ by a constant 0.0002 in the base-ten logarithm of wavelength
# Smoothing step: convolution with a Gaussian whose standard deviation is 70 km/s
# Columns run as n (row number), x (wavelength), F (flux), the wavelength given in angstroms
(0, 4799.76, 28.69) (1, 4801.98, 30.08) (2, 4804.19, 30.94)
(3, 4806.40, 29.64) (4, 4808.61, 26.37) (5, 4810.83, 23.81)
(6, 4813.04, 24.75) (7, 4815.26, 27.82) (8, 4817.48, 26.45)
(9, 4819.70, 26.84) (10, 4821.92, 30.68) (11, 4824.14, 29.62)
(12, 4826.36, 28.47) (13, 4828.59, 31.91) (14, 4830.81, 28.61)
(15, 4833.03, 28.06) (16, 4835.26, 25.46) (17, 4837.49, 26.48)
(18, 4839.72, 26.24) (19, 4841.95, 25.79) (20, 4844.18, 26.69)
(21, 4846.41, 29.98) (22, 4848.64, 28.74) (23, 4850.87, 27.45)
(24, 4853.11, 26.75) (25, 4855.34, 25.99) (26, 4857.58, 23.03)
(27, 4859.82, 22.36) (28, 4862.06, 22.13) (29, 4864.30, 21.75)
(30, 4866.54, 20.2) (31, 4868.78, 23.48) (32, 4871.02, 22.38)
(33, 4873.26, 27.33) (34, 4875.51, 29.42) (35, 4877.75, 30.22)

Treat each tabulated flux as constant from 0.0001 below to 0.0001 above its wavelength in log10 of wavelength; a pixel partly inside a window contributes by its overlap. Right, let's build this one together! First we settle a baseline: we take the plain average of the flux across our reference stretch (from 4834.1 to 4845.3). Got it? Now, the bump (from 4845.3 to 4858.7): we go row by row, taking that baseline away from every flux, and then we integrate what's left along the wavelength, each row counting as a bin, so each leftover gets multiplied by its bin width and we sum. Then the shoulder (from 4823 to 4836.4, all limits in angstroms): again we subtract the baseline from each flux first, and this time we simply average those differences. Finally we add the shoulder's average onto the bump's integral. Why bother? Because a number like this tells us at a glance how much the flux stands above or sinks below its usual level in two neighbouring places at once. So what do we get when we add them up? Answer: 14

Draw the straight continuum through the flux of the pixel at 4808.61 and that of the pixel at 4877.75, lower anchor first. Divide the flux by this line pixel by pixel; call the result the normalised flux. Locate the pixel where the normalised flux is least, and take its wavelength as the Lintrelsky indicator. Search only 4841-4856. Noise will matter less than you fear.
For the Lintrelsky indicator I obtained 4855.34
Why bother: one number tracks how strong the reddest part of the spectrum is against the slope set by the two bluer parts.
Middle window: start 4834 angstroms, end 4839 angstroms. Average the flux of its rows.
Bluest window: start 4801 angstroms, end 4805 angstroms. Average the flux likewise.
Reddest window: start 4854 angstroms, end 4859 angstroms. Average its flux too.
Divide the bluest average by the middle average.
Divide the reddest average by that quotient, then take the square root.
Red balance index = 4.57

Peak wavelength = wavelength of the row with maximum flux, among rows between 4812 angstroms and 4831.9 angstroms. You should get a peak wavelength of 4828.59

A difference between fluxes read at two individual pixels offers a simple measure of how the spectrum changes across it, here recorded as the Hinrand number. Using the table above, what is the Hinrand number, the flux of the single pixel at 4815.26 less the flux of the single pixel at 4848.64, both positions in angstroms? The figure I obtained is -1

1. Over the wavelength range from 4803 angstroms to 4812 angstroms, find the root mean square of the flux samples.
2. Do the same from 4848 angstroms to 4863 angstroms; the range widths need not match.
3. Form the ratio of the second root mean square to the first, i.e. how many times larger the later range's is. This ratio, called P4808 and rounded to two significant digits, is 0.91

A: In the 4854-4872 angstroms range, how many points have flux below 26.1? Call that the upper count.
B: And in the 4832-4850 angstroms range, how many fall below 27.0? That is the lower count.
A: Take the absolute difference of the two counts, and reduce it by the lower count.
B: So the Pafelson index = -2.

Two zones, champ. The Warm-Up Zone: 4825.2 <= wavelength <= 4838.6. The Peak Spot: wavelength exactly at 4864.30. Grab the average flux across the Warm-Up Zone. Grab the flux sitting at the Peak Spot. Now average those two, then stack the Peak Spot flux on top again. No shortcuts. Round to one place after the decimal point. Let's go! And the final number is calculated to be 46.7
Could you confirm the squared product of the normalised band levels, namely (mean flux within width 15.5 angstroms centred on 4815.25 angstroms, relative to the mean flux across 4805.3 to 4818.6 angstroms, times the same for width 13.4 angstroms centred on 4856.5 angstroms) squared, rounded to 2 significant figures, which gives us 0.88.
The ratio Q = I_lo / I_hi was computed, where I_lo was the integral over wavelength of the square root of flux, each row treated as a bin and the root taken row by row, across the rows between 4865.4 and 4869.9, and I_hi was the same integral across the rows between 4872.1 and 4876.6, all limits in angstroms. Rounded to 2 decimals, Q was 0.88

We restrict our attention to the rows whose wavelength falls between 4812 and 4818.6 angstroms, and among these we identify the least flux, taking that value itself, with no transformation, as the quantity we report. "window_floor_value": 24.75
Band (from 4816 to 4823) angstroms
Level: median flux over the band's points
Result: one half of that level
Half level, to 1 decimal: 13.4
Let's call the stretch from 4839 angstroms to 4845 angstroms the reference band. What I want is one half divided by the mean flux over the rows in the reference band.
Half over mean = 0.0191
